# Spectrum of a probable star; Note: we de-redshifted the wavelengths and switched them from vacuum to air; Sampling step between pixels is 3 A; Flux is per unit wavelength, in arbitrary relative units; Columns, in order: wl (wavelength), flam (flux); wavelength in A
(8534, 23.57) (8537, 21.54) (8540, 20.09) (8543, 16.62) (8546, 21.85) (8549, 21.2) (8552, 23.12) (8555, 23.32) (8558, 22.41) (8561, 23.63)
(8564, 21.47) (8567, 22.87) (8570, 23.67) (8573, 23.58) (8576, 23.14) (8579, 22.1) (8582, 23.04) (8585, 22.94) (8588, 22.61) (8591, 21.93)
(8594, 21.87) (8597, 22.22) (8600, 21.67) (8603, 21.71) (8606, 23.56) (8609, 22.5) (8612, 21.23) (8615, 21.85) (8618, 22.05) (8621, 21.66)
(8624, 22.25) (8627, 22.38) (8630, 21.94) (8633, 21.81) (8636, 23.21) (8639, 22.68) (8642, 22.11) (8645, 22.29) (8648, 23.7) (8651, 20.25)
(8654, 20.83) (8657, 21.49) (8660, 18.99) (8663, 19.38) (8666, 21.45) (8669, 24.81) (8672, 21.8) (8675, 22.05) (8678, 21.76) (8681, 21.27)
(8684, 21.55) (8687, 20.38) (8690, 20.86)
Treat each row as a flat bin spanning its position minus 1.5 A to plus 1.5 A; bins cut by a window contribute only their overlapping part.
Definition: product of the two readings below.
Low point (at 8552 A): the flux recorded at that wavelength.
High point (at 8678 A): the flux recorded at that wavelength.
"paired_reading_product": 503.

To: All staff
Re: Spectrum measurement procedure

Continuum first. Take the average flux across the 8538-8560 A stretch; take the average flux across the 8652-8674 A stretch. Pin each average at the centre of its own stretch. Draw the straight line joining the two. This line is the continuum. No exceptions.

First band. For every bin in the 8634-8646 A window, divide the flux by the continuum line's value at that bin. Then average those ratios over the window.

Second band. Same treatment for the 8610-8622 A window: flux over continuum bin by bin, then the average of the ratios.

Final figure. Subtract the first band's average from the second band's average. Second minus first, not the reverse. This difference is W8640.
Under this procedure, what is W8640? -0.04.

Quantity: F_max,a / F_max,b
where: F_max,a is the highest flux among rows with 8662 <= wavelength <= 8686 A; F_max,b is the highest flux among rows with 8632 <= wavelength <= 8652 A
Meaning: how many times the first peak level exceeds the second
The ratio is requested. 1.05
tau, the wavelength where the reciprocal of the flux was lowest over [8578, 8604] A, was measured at 8582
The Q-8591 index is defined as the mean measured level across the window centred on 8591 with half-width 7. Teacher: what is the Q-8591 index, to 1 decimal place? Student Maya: 22.3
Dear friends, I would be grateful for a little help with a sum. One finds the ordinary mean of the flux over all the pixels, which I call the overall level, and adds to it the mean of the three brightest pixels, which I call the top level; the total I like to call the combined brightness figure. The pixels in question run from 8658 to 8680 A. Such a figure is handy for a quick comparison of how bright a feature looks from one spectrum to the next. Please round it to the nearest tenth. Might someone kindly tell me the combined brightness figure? 44.3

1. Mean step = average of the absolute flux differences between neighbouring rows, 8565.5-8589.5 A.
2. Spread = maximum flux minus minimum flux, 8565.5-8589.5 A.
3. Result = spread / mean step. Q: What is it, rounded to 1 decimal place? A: 2.9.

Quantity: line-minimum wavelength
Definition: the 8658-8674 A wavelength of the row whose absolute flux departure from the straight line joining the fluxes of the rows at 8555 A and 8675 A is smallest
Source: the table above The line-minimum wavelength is 8672 A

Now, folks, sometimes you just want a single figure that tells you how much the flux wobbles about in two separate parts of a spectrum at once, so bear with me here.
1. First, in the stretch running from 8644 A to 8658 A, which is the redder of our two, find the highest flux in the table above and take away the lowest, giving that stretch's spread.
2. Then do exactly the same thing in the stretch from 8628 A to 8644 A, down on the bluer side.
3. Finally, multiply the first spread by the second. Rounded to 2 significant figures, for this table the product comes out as 4.8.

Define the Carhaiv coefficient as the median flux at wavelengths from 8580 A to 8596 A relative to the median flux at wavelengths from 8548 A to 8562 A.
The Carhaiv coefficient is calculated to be 0.978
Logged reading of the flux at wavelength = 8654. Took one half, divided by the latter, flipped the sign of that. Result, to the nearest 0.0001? -0.0240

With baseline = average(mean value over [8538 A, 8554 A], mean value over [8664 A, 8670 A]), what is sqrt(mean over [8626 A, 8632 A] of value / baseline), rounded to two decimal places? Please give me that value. 1.01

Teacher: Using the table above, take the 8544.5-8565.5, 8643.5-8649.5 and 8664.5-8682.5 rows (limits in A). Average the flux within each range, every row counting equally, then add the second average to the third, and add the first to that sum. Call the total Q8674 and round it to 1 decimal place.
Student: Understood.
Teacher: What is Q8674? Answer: 67.6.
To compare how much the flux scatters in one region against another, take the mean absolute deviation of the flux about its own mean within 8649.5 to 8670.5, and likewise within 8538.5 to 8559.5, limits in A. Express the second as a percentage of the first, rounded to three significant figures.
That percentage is 124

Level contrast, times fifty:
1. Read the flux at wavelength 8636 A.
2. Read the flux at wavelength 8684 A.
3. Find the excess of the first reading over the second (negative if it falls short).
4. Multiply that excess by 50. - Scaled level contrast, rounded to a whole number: 83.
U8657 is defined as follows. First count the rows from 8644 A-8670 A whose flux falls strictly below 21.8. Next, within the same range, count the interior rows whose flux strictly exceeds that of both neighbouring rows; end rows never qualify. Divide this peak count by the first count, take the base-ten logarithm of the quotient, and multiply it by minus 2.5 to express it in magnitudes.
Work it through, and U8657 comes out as 1.2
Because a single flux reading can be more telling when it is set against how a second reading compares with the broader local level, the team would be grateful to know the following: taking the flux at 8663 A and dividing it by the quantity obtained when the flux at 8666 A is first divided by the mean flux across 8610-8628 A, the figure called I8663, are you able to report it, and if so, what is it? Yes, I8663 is 19.8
